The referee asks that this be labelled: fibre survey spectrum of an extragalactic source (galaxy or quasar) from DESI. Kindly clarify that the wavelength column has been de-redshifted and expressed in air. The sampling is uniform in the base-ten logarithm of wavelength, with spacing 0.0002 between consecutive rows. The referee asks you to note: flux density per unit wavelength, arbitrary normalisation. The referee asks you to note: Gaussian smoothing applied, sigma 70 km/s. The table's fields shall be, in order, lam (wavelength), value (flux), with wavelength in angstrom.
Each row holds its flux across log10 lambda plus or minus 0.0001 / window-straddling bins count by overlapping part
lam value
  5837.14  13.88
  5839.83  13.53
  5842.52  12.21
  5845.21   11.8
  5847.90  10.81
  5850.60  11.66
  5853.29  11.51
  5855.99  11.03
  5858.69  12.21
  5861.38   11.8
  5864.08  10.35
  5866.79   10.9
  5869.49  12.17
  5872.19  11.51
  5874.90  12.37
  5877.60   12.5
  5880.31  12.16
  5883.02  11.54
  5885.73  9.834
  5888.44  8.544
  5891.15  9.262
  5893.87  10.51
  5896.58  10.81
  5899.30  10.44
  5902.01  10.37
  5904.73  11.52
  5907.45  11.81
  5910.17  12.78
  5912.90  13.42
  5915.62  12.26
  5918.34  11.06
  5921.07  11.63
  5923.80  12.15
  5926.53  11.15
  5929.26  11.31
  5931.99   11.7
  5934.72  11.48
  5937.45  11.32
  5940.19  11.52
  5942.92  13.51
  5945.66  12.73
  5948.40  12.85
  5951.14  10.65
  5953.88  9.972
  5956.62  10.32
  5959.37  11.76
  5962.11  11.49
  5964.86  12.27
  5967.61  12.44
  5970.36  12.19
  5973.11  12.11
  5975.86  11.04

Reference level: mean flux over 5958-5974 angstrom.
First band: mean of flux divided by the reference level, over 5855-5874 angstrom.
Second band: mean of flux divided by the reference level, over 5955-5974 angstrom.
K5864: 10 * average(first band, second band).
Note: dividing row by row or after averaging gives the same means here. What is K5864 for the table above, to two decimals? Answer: 9.64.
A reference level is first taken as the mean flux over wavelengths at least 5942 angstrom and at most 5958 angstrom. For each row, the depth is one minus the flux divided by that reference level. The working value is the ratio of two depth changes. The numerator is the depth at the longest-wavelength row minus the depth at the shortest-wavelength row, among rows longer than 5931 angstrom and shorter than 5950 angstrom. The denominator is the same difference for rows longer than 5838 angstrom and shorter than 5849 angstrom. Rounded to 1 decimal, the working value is -0.4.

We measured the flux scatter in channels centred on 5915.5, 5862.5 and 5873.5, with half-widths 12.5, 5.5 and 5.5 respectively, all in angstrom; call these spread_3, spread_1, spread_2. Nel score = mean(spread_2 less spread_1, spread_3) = 0.2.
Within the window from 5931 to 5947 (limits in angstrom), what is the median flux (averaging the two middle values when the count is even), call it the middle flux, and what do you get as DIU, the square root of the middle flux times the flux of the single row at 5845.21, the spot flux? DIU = 11.7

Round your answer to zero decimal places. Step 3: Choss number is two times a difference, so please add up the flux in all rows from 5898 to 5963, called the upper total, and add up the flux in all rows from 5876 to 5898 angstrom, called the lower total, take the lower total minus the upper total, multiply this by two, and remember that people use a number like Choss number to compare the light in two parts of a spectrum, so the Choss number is -388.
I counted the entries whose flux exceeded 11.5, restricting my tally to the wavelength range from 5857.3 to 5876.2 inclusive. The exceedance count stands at 5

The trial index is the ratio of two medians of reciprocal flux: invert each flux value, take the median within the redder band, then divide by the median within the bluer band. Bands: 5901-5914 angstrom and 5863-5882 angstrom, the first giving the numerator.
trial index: 1.03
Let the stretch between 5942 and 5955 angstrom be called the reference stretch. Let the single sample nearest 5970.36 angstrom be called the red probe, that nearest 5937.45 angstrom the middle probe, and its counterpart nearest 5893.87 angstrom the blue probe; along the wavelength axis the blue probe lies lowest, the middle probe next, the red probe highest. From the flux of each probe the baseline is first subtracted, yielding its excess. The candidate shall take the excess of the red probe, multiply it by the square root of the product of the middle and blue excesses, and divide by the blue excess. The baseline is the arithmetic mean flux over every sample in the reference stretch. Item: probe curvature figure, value -0.2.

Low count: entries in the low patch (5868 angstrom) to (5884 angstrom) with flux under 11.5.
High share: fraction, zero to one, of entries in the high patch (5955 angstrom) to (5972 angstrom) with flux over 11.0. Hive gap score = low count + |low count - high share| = 0.8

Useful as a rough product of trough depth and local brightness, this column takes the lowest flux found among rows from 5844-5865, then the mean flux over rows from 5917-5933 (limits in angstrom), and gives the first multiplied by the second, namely 119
